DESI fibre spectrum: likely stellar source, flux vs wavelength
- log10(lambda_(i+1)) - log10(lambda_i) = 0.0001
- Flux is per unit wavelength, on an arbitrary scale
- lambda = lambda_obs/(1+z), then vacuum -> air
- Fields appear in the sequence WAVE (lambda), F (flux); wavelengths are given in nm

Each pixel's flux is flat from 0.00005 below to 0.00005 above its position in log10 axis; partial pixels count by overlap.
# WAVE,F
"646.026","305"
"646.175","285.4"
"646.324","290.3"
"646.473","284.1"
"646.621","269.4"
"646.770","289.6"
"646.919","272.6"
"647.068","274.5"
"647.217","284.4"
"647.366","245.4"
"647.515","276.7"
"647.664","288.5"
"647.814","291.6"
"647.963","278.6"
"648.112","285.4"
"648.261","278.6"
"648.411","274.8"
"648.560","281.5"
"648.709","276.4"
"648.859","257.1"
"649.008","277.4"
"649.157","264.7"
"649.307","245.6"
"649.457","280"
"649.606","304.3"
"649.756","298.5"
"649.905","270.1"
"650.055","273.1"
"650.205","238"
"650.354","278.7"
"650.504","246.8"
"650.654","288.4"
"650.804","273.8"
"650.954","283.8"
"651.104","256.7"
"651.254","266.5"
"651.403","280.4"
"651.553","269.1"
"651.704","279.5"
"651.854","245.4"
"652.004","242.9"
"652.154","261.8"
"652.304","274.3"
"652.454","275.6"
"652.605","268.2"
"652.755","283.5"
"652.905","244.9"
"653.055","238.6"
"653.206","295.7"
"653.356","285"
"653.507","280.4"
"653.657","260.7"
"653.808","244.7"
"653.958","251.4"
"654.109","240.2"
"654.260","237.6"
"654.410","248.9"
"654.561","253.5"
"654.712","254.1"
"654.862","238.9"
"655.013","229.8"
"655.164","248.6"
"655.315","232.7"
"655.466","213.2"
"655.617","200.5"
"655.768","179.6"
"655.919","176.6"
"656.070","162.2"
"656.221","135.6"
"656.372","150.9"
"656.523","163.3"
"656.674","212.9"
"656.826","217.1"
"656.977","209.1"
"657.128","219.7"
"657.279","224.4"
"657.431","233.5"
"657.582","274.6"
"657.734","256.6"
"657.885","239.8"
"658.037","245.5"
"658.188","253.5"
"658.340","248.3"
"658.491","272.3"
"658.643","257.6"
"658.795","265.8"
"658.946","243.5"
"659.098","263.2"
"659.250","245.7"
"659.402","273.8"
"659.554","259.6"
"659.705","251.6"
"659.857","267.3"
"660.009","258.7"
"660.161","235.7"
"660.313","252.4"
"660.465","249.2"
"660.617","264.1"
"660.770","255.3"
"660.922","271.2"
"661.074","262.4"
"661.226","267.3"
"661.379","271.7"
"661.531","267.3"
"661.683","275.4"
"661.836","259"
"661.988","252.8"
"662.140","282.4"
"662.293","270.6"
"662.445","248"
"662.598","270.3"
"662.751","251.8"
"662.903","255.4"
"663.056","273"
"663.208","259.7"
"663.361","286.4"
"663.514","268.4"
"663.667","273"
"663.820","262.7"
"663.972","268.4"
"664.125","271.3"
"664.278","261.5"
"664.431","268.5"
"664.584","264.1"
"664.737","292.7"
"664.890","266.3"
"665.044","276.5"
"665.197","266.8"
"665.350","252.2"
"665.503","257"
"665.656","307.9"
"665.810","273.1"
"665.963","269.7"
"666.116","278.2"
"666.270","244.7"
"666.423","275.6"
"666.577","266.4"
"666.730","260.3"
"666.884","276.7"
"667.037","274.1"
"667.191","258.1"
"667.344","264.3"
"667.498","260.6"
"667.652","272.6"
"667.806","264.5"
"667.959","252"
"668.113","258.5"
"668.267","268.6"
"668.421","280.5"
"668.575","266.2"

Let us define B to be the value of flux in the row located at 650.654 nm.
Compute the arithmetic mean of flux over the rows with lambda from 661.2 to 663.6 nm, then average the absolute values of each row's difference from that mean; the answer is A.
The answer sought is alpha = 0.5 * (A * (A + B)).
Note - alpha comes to 1312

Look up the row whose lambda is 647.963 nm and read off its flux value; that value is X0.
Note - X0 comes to 278.6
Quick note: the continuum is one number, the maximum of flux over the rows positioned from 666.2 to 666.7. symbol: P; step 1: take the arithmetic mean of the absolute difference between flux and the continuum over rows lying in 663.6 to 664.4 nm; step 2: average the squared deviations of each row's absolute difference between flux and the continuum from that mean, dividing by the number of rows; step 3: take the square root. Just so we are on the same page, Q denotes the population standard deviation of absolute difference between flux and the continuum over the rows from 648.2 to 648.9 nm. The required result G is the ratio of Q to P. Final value 1.45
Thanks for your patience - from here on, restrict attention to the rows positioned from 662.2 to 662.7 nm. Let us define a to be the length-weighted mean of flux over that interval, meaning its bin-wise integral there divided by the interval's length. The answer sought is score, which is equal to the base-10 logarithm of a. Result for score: 2.42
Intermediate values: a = 263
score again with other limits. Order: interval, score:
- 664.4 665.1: 2.44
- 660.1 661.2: 2.41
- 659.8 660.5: 2.40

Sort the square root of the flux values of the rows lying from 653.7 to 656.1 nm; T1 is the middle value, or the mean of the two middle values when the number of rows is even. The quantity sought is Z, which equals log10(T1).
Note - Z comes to 1.189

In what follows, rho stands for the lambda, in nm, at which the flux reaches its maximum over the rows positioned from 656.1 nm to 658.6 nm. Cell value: 657.582 nm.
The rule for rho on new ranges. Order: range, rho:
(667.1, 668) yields 667.652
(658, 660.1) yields 659.402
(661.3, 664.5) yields 663.361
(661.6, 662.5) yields 662.140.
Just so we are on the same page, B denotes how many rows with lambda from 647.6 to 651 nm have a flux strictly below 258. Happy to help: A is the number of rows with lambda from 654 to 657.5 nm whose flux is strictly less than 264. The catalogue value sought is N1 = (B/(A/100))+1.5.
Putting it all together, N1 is 19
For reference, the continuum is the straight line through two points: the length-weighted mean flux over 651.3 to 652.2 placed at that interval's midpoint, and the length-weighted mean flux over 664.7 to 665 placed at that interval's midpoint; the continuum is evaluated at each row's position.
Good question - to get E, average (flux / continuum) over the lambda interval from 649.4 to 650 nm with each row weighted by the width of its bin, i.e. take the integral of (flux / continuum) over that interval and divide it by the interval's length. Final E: 1.10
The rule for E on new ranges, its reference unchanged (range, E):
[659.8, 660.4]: 0.93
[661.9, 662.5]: 0.96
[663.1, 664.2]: 0.98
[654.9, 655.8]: 0.82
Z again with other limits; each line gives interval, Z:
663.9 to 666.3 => 1.214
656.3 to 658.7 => 1.187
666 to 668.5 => 1.212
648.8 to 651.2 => 1.218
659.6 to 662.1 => 1.208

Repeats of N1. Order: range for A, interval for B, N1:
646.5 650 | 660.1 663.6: 268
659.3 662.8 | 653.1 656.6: 160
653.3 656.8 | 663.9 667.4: 16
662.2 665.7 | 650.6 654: 89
